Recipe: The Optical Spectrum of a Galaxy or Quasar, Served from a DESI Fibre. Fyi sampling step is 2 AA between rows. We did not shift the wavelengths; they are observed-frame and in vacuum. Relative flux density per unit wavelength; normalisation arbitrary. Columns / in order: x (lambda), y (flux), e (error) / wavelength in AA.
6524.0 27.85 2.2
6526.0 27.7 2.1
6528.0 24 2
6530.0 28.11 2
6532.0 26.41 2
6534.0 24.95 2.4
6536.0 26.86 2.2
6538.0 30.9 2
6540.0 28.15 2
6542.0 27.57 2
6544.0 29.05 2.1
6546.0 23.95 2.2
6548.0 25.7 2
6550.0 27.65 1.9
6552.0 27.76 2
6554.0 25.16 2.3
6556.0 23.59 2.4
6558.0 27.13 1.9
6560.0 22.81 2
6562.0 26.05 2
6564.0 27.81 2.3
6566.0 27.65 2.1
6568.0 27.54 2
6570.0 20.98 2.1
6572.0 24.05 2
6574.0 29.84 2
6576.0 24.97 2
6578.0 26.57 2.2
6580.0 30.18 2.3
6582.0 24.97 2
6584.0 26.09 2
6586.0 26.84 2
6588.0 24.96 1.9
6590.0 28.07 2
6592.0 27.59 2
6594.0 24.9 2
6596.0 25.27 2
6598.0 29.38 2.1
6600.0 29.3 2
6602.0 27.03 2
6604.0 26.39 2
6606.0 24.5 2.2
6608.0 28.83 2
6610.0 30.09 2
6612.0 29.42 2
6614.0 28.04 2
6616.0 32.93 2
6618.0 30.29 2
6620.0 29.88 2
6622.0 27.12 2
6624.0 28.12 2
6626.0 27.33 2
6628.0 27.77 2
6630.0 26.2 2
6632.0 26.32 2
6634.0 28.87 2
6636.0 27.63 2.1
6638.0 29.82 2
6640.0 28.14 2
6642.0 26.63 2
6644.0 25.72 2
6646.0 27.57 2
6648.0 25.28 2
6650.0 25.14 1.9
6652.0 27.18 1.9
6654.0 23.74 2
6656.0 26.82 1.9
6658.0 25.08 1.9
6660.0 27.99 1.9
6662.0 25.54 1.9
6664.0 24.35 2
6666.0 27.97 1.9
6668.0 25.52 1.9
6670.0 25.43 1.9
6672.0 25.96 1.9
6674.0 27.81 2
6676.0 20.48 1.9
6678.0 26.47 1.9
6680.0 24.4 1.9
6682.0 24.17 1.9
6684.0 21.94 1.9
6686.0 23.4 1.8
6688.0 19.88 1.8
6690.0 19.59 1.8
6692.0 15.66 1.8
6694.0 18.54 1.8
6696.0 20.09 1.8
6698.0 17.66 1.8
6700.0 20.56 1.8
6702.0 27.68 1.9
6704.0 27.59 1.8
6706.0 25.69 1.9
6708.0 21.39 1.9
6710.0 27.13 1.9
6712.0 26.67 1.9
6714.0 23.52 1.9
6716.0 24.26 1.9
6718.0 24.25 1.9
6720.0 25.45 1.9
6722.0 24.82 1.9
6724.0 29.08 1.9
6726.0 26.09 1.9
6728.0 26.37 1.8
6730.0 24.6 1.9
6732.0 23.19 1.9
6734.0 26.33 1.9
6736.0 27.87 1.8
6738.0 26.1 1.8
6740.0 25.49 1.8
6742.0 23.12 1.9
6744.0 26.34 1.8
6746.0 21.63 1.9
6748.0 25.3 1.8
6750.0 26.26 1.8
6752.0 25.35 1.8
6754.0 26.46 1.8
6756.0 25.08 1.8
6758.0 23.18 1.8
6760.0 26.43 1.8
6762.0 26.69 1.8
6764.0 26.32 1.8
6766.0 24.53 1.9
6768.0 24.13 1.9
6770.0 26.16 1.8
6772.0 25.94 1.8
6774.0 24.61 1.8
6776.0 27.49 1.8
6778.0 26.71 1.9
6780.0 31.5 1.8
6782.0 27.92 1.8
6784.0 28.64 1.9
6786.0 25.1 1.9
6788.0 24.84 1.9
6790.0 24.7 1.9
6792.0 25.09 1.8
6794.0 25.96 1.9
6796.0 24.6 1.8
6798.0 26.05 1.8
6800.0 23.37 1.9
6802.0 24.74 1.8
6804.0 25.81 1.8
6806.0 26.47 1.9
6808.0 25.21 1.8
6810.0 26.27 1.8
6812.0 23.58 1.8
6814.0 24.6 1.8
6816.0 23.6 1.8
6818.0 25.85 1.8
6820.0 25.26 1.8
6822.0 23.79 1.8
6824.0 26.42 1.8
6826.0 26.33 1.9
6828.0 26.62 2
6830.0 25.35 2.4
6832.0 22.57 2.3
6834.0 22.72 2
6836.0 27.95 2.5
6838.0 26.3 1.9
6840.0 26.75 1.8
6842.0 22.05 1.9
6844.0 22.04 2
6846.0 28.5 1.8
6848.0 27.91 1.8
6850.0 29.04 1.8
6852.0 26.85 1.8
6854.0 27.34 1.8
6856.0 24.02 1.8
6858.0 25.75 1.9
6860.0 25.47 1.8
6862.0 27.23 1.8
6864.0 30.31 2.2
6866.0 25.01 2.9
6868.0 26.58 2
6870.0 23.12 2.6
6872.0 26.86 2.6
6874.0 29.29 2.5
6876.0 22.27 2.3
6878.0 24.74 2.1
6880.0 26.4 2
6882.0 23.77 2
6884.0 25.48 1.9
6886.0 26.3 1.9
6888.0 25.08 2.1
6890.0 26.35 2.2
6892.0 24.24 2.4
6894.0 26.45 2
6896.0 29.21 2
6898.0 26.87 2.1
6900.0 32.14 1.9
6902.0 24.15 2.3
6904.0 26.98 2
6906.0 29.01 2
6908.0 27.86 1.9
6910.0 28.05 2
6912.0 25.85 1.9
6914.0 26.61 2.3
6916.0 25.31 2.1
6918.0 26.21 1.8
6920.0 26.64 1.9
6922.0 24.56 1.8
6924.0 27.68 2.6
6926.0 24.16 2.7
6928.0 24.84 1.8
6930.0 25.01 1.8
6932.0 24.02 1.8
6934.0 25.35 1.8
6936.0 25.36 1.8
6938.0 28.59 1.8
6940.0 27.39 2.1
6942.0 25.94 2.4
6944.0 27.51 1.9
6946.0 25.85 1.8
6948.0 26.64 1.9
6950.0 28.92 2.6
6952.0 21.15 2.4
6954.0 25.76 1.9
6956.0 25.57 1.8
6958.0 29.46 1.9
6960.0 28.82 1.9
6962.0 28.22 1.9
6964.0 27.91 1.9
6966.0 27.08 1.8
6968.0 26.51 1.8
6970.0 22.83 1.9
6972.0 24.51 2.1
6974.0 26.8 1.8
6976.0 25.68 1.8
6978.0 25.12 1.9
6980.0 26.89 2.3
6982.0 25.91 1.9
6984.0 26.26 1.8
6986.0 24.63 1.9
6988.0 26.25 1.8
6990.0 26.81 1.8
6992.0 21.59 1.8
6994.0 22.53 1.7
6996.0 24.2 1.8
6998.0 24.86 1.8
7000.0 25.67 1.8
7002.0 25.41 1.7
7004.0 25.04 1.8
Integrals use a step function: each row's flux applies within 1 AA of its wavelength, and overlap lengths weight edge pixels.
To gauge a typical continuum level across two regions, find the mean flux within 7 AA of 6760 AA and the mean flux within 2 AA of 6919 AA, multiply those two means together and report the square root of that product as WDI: 26.0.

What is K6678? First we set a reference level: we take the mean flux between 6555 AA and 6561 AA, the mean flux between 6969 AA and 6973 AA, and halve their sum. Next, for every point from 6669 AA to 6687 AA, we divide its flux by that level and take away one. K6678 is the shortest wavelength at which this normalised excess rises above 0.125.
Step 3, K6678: 6674.0 AA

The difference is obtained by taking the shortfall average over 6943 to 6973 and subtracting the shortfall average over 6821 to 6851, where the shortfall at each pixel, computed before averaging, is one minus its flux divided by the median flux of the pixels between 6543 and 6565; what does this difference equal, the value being -0.032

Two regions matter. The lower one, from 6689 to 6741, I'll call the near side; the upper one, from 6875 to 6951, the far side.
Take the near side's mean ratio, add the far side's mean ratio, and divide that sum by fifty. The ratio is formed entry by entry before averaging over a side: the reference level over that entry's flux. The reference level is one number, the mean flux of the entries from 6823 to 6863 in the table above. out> 0.0418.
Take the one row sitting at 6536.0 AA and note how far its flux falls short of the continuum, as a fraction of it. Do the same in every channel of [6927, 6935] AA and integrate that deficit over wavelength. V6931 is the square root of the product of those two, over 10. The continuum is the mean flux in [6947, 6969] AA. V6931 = 0.004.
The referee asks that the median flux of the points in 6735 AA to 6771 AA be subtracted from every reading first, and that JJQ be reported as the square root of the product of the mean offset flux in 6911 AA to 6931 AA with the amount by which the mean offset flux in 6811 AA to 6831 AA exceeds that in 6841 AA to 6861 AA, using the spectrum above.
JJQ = 0.29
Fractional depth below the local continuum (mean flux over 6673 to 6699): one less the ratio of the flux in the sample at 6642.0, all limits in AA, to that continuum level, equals -0.24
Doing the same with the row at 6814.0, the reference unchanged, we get -0.14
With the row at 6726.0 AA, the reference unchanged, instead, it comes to -0.21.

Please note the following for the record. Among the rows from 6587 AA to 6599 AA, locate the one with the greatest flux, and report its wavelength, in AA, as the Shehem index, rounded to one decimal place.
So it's 6598.0 AA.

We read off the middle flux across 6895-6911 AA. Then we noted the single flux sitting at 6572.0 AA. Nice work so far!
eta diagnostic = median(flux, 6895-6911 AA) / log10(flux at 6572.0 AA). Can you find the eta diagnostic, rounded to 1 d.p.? 20.2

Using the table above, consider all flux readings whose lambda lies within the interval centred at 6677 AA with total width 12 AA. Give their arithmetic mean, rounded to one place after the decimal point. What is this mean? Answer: 24.9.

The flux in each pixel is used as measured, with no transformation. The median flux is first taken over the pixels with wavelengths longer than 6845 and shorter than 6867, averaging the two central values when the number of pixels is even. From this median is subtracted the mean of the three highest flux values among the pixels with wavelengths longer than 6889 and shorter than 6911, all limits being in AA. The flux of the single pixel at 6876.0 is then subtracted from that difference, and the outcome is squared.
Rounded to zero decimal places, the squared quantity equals 633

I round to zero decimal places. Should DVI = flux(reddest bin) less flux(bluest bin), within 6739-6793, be 0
